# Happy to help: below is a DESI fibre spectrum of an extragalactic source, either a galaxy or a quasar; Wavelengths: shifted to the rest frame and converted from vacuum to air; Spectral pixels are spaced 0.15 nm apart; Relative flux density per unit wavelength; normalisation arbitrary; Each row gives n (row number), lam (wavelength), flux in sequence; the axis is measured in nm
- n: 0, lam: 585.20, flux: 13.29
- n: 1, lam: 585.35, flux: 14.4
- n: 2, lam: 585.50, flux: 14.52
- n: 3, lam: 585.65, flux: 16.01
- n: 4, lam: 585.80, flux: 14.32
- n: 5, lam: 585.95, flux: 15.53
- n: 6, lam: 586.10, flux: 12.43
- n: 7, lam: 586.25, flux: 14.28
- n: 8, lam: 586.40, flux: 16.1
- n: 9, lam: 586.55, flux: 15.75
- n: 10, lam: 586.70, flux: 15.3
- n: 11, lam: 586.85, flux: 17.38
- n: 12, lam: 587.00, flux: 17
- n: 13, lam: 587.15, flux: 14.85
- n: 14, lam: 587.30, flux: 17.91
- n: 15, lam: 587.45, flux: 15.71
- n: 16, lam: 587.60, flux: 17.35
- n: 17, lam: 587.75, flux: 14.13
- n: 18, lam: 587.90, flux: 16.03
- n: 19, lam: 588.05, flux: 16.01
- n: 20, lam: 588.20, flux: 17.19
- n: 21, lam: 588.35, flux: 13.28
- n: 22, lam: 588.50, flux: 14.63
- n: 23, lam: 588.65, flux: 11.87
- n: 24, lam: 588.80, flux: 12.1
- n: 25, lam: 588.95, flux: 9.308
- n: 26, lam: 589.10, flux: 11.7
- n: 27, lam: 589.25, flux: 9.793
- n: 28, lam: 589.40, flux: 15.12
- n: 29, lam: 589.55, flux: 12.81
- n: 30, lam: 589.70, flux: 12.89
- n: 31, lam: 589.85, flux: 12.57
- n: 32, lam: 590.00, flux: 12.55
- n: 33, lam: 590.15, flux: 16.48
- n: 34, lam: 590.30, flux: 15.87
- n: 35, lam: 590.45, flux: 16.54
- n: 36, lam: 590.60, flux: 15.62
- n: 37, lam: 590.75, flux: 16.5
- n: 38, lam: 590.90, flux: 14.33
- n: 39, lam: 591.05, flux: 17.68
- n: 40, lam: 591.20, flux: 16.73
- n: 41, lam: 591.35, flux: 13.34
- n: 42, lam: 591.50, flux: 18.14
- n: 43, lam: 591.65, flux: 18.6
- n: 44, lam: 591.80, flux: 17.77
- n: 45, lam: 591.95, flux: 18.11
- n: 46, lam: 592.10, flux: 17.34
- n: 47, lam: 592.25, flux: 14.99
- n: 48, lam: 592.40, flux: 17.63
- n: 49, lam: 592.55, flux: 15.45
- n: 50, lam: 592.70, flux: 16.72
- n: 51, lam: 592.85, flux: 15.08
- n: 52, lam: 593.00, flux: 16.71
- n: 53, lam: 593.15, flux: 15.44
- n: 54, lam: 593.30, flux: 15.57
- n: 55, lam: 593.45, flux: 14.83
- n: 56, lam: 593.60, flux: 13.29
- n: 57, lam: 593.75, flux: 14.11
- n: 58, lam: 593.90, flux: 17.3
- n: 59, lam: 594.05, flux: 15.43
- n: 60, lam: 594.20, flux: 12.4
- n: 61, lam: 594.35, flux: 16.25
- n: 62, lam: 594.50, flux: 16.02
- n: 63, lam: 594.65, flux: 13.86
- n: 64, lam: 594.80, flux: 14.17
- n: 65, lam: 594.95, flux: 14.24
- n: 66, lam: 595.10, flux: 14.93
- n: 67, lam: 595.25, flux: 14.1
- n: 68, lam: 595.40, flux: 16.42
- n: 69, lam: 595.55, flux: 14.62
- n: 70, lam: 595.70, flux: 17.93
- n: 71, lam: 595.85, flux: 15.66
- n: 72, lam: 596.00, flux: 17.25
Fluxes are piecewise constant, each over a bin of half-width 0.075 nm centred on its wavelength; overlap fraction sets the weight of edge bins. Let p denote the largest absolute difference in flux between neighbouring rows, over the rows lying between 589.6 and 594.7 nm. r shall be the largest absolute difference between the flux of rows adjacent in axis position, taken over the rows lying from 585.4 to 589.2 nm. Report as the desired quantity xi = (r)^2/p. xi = 3.2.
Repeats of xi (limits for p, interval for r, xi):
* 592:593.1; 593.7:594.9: 5.6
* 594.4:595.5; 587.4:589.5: 12.2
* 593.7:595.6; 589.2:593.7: 7.4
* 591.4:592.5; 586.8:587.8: 3.9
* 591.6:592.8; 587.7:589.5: 10.7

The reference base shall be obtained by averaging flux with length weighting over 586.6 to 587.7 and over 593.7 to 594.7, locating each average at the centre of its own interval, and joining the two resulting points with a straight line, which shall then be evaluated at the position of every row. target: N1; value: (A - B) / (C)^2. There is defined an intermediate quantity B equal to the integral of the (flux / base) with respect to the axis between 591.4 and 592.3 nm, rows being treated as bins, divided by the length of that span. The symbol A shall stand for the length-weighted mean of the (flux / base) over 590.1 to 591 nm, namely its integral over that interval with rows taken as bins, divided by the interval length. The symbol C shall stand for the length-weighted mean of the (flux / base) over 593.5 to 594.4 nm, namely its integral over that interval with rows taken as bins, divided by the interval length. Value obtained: -0.12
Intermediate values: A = 1.01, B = 1.12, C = 0.97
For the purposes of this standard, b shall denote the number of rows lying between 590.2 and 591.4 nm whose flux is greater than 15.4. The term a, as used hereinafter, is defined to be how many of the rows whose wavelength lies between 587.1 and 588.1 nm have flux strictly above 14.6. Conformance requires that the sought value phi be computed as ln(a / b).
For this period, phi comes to 0.0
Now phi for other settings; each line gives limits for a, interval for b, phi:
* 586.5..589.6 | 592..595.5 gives 0.1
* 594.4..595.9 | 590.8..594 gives -0.8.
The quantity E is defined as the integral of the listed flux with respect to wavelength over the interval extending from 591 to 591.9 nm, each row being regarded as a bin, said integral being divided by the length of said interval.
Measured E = 17.1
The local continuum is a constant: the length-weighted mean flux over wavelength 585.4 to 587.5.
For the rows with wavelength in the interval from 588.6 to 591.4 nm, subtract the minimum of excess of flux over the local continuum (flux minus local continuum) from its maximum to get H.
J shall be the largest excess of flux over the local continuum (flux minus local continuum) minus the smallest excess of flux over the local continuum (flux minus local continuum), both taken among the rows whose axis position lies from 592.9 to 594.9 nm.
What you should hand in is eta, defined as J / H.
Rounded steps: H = 8.4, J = 4.9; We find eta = 0.6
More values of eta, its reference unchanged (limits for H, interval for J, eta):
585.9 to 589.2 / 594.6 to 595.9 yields 0.5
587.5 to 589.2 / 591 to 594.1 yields 0.7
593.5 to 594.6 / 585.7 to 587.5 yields 1.1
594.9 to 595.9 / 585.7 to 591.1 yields 2.2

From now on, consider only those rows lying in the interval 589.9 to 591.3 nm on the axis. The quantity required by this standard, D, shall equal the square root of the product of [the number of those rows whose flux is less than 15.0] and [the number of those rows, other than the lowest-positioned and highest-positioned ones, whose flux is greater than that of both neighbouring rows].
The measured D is 2.8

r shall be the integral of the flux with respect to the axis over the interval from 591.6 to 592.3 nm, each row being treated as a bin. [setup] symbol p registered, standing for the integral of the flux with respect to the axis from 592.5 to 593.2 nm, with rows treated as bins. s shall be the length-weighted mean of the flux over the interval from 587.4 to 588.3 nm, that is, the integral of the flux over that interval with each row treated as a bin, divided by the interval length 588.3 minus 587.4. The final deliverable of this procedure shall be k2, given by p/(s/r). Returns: 8.5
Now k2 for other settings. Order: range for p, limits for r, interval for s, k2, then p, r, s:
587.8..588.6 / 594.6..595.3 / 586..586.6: 8.3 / 12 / 10.0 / 14.6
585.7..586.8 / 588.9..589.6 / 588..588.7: 9.2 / 16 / 8.3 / 14.6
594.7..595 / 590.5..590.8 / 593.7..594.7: 1.4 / 4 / 4.8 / 15.1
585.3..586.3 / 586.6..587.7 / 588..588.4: 16.8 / 15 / 18.1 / 15.6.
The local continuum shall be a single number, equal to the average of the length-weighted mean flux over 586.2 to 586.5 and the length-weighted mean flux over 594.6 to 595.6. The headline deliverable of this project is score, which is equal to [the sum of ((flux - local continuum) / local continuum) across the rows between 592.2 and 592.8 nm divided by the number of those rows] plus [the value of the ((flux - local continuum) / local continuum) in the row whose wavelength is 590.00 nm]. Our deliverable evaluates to -0.08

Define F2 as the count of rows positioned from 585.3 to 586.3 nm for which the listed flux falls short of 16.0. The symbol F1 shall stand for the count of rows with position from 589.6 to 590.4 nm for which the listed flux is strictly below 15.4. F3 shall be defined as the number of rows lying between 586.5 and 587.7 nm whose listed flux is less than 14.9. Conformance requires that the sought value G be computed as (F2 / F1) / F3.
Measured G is 2.0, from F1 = 3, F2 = 6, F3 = 1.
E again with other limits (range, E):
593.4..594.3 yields 14.6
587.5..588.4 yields 15.7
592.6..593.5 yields 15.7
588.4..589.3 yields 11.7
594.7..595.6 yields 14.7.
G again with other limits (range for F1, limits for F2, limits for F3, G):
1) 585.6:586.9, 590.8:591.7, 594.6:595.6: 0.1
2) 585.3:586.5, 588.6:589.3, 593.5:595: 0.2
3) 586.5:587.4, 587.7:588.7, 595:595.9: 1.0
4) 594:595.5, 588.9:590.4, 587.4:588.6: 0.5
